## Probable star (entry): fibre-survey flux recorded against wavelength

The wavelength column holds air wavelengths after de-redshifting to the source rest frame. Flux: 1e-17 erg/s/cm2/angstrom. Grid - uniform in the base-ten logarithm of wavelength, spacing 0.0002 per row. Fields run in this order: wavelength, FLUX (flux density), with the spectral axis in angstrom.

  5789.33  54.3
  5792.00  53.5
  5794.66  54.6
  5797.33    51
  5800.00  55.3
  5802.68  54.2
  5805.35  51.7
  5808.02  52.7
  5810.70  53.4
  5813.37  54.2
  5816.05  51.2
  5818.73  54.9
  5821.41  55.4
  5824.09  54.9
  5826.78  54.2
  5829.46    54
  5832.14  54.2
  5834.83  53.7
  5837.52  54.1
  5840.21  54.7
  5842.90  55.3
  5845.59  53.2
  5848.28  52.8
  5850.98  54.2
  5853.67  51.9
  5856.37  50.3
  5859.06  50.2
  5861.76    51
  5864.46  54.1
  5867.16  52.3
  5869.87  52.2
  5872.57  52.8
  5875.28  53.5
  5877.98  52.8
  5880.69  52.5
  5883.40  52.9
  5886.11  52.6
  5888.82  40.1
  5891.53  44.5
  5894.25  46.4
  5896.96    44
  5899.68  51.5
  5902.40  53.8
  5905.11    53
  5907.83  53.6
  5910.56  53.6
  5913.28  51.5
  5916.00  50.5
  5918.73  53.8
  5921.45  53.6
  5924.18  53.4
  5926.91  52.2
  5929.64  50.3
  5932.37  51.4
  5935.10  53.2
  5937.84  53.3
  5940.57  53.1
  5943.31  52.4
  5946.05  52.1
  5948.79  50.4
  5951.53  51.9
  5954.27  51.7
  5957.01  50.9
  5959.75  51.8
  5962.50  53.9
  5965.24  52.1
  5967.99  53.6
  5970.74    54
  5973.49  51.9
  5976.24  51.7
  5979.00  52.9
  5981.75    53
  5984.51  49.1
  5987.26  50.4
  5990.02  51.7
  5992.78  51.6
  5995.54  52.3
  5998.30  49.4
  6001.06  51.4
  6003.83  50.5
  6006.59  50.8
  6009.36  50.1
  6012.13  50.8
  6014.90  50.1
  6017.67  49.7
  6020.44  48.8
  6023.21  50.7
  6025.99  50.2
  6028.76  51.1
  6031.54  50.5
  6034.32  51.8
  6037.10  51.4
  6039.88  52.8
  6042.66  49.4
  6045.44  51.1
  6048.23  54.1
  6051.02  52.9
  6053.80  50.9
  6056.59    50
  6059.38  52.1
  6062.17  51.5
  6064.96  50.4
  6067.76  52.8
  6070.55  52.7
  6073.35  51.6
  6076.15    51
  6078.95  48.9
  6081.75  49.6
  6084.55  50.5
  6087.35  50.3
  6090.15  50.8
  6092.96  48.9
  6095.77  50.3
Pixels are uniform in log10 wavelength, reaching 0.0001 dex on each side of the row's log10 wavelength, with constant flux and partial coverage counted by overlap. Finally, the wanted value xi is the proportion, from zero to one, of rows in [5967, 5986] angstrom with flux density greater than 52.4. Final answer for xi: 0.6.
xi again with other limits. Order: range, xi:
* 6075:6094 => 0.0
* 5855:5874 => 0.3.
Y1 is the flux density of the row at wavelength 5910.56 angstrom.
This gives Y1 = 53.6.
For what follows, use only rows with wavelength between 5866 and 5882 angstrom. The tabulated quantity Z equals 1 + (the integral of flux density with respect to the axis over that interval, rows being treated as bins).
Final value 844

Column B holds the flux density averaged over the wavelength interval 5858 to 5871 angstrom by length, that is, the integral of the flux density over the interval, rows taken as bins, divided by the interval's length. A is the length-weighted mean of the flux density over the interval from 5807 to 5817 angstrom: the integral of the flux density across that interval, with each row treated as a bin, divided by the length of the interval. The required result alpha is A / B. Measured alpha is 1.02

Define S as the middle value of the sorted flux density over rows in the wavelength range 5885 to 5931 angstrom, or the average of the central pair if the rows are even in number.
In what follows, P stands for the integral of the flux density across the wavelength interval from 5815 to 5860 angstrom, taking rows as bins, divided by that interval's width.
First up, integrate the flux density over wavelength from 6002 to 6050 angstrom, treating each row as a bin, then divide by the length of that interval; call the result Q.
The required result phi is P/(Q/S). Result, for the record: 55.0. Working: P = 53.5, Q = 50.8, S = 52.2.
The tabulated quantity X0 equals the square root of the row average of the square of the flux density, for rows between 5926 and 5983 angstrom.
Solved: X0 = 52.3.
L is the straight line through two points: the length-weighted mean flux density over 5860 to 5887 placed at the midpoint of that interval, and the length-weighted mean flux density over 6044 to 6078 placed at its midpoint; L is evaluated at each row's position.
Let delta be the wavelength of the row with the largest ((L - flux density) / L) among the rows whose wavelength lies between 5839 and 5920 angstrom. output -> 5888.82 angstrom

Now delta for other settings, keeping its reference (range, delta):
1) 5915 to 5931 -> 5929.64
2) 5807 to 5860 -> 5859.06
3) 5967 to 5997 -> 5984.51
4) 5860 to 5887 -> 5861.76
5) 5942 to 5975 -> 5948.79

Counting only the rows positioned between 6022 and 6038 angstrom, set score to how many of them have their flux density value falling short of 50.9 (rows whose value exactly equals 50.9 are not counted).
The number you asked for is 3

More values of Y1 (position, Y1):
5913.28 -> 51.5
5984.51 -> 49.1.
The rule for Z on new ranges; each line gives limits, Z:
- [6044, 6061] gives 882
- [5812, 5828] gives 867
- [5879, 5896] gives 820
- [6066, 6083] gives 869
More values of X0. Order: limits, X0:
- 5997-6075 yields 51.1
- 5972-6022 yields 50.9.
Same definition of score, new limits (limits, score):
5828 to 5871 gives 2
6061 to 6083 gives 3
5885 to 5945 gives 6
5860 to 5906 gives 4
